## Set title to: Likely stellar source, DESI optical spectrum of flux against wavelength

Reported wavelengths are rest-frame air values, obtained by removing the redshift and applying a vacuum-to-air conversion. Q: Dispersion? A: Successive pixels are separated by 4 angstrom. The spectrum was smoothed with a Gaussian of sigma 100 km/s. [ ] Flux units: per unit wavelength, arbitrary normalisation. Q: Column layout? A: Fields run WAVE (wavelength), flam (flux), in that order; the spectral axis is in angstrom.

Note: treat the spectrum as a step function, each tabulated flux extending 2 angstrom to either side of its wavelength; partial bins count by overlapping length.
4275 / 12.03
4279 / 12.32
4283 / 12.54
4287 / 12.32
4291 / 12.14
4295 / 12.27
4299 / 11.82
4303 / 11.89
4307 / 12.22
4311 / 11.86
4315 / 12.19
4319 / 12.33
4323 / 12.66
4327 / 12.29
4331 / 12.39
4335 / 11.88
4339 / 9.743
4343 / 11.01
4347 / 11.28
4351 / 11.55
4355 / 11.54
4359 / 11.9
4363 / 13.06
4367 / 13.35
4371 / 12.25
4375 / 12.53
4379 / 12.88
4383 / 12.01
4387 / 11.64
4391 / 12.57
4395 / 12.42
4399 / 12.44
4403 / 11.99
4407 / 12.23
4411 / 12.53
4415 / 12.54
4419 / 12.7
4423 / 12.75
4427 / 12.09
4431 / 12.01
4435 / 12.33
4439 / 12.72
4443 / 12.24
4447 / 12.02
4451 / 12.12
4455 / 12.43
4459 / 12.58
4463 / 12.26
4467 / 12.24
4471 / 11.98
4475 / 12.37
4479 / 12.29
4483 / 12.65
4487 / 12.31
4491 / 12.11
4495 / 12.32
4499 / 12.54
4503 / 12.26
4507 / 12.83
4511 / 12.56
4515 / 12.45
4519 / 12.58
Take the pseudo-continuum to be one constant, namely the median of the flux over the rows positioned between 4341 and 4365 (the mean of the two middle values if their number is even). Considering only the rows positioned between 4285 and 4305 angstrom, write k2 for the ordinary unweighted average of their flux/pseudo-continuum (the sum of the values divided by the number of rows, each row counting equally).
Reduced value 1.05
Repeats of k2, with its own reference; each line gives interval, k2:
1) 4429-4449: 1.06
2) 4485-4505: 1.07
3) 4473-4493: 1.07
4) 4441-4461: 1.06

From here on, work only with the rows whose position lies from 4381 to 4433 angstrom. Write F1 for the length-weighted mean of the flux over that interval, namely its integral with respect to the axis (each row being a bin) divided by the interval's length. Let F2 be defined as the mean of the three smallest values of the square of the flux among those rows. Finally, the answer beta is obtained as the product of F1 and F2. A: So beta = 1737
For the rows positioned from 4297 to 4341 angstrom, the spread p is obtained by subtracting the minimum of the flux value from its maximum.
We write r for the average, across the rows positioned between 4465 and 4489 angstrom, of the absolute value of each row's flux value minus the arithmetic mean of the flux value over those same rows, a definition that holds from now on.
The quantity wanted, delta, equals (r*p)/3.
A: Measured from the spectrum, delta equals 0.133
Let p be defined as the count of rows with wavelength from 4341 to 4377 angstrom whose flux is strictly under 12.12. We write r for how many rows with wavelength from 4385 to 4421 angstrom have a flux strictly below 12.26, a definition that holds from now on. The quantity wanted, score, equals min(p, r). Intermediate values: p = 5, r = 3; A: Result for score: 3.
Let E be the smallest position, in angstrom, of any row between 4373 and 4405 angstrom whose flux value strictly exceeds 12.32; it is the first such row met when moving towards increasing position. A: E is 4375 angstrom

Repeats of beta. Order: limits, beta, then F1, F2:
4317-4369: 1365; 11.9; 114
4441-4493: 1779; 12.3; 145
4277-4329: 1718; 12.2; 141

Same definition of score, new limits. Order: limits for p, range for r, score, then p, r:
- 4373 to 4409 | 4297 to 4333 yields 3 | 3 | 5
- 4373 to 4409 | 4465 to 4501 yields 3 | 3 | 3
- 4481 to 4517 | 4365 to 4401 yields 1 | 1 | 3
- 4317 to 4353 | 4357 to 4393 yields 4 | 5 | 4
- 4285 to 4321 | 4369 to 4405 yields 3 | 3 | 4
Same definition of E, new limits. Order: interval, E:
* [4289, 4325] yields 4319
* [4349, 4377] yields 4363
